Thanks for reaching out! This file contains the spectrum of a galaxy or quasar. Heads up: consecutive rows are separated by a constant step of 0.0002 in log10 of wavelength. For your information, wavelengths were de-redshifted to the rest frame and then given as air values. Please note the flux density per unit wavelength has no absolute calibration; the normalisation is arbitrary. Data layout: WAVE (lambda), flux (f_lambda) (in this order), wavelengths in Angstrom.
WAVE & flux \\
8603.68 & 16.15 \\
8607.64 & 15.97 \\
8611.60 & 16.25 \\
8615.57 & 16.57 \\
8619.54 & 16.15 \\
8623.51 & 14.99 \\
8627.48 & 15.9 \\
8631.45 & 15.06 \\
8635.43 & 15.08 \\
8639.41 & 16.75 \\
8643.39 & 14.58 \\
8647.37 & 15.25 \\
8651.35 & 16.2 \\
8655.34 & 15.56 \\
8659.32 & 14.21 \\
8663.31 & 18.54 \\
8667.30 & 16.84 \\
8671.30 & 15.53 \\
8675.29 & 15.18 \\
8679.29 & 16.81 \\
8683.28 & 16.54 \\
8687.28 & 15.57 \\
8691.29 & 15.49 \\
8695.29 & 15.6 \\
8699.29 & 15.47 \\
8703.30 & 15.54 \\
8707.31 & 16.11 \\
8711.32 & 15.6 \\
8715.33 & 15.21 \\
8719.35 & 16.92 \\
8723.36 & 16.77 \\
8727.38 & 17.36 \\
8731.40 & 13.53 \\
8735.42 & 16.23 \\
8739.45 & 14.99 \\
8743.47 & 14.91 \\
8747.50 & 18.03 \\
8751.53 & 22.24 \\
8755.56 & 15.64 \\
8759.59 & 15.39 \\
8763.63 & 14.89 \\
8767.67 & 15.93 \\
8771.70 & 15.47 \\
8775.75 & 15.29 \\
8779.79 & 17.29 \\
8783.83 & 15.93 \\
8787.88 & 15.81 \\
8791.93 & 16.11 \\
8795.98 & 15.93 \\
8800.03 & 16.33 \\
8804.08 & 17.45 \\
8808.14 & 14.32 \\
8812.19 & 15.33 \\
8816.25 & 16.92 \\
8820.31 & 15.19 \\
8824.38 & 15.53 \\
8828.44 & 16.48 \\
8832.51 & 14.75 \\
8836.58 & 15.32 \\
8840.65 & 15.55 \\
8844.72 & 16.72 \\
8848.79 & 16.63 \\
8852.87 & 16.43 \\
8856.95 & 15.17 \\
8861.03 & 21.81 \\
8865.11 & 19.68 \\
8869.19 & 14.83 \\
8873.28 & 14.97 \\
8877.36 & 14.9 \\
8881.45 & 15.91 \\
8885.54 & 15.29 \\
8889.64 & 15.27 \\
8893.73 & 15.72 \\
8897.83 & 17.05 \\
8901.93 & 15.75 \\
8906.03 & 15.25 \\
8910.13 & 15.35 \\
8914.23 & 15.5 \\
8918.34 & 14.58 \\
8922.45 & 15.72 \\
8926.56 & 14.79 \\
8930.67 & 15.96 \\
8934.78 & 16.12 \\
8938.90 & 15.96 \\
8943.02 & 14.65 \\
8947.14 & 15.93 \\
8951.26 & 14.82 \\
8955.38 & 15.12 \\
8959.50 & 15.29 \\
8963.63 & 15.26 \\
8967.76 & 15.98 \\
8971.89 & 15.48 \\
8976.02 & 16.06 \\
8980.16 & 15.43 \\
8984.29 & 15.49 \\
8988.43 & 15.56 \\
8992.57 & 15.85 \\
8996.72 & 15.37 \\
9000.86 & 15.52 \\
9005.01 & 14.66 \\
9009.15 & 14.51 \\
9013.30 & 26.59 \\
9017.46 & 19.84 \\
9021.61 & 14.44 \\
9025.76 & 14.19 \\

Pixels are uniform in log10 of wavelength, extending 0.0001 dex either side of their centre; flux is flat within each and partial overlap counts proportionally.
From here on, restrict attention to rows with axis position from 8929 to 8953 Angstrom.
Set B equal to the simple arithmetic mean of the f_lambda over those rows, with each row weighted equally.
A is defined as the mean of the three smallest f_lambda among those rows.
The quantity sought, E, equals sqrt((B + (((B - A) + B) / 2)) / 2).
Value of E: 3.43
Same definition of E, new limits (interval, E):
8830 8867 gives 3.62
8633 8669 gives 3.50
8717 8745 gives 3.49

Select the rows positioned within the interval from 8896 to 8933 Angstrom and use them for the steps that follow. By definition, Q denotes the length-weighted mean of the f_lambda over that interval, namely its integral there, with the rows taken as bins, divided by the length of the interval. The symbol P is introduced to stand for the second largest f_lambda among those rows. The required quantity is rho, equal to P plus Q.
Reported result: 31.5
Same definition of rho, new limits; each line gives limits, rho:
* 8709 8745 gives 32.7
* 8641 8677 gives 32.6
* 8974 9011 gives 31.2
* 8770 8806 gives 33.5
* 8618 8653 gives 31.7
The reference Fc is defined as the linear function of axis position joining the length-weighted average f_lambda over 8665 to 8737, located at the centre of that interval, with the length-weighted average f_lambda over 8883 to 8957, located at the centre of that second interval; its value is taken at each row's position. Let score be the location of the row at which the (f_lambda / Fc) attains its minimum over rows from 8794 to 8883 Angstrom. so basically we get 8808.14 Angstrom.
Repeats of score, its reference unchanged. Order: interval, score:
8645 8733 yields 8731.40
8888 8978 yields 8918.34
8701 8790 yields 8731.40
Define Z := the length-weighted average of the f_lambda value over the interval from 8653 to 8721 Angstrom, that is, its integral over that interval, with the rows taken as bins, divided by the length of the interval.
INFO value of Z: 15.9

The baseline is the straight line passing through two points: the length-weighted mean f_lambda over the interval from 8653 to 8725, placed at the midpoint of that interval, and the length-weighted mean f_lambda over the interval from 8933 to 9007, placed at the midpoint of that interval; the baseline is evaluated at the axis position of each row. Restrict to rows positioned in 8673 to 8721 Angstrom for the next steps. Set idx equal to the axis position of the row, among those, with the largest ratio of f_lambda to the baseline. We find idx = 8719.35 Angstrom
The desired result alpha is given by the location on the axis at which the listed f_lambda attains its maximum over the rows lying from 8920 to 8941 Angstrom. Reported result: 8934.78 Angstrom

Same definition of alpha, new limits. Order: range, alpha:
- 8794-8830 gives 8804.08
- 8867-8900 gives 8897.83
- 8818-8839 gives 8828.44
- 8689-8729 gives 8727.38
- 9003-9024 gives 9013.30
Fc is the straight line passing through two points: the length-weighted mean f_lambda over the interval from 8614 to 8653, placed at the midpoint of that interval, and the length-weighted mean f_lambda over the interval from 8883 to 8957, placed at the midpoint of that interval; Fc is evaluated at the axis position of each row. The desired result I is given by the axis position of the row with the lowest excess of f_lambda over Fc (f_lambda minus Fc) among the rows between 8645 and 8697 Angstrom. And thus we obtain 8659.32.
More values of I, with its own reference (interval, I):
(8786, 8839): 8808.14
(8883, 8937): 8918.34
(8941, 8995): 8943.02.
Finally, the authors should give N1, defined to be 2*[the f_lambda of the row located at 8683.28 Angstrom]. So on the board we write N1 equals 33.1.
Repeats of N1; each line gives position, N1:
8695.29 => 31.2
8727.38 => 34.7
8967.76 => 32.0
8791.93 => 32.2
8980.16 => 30.9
